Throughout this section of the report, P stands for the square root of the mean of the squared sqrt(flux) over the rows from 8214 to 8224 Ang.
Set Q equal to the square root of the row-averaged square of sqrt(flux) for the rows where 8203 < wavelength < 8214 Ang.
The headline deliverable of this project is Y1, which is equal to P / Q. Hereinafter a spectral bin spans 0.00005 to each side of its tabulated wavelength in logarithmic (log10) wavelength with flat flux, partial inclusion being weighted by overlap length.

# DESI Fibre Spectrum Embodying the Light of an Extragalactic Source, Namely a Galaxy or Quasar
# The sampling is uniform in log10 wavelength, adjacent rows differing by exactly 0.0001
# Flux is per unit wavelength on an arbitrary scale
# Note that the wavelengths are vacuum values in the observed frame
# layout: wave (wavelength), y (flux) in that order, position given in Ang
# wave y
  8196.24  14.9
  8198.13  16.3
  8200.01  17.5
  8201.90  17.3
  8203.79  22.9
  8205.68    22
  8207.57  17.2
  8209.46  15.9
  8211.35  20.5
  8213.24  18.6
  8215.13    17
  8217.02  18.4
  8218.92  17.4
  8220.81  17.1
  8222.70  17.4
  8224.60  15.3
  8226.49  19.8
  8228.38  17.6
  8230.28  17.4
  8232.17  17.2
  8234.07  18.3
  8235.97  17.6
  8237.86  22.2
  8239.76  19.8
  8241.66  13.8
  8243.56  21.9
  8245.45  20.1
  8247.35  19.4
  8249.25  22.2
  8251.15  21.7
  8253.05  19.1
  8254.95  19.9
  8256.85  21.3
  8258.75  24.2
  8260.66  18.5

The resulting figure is 0.95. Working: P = 4.18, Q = 4.42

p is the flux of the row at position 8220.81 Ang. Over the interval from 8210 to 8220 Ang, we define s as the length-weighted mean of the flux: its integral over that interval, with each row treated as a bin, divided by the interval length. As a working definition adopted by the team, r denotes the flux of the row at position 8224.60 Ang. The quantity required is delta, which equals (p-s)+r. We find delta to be 14.1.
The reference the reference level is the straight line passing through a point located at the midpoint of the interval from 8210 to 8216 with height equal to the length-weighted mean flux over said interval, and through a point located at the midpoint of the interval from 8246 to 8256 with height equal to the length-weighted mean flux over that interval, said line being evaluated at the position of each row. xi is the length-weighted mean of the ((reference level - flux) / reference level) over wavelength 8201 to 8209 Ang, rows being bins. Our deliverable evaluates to -0.082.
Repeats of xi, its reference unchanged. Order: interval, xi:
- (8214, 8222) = 0.069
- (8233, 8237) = 0.083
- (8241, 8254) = 0.020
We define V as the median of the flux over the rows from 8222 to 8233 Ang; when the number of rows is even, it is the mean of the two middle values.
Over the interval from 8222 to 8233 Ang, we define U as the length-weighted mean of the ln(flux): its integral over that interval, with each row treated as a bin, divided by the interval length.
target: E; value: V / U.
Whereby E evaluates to 6.09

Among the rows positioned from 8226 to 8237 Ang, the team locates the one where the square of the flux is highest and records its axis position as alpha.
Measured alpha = 8226.49 Ang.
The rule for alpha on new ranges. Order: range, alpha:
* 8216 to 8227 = 8226.49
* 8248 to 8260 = 8258.75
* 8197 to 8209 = 8203.79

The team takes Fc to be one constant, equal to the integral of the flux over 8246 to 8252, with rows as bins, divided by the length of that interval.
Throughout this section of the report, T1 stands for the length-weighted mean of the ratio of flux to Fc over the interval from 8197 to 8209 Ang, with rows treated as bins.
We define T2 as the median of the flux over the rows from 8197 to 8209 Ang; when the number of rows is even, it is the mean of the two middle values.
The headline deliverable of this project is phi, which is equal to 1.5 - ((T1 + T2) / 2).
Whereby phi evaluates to -7.6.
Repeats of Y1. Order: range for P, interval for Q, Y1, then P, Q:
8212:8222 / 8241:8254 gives 0.95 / 4.21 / 4.44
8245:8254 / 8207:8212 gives 1.07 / 4.53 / 4.23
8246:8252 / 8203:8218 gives 1.05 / 4.59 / 4.37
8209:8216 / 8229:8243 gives 1.00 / 4.24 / 4.25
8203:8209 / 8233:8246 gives 1.04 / 4.55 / 4.37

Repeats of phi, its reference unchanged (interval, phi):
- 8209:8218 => -8.1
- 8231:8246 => -8.5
